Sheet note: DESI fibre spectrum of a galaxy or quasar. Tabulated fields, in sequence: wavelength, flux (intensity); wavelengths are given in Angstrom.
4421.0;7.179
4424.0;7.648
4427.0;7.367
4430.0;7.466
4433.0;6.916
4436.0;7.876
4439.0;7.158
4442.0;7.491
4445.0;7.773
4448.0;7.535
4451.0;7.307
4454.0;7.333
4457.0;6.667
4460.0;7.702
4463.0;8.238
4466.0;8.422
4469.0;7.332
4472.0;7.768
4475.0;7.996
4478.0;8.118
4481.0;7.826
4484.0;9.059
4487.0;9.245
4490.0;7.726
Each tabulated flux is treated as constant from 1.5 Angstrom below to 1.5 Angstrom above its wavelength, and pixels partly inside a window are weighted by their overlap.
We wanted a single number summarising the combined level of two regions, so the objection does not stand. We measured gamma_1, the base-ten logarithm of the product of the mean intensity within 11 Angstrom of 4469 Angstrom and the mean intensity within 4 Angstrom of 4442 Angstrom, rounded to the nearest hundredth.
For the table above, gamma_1 1.77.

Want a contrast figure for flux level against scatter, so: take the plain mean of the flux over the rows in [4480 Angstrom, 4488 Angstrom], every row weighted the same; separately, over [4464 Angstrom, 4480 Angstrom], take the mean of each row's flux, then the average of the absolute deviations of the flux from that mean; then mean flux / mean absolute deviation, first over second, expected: 28.9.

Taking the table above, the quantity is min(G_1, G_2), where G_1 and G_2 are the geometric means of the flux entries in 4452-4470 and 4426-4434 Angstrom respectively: 7.25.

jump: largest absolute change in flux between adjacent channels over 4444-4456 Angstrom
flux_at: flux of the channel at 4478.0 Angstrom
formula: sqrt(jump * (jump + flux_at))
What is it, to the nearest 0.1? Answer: 1.4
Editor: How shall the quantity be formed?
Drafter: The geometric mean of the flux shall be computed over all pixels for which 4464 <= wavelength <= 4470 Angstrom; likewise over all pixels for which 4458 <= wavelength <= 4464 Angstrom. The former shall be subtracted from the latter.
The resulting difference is 0.1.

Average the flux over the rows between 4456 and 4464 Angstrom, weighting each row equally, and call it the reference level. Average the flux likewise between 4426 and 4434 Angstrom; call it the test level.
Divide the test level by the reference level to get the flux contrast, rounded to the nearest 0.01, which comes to 0.96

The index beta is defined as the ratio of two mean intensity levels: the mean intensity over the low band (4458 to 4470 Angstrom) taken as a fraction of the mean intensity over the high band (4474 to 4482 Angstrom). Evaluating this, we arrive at 0.99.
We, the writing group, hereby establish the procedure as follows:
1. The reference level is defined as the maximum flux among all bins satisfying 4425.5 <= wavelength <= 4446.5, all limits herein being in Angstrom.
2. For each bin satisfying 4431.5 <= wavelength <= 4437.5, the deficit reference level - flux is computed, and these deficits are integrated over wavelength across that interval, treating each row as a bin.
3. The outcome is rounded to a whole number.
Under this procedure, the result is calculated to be 3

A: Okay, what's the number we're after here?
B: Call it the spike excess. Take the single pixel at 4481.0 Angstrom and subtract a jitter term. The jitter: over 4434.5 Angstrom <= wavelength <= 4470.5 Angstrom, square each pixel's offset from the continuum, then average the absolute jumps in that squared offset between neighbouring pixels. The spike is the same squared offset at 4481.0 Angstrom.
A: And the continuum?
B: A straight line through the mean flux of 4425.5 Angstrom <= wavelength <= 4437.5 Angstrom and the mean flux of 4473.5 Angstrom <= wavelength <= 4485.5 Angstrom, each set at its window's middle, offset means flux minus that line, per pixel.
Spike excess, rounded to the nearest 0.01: -0.11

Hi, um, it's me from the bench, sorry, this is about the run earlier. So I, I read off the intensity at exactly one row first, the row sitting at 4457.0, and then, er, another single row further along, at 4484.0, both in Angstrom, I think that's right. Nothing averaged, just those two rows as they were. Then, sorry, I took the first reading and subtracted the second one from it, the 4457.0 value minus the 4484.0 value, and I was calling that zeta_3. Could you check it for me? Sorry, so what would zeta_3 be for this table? -2.4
